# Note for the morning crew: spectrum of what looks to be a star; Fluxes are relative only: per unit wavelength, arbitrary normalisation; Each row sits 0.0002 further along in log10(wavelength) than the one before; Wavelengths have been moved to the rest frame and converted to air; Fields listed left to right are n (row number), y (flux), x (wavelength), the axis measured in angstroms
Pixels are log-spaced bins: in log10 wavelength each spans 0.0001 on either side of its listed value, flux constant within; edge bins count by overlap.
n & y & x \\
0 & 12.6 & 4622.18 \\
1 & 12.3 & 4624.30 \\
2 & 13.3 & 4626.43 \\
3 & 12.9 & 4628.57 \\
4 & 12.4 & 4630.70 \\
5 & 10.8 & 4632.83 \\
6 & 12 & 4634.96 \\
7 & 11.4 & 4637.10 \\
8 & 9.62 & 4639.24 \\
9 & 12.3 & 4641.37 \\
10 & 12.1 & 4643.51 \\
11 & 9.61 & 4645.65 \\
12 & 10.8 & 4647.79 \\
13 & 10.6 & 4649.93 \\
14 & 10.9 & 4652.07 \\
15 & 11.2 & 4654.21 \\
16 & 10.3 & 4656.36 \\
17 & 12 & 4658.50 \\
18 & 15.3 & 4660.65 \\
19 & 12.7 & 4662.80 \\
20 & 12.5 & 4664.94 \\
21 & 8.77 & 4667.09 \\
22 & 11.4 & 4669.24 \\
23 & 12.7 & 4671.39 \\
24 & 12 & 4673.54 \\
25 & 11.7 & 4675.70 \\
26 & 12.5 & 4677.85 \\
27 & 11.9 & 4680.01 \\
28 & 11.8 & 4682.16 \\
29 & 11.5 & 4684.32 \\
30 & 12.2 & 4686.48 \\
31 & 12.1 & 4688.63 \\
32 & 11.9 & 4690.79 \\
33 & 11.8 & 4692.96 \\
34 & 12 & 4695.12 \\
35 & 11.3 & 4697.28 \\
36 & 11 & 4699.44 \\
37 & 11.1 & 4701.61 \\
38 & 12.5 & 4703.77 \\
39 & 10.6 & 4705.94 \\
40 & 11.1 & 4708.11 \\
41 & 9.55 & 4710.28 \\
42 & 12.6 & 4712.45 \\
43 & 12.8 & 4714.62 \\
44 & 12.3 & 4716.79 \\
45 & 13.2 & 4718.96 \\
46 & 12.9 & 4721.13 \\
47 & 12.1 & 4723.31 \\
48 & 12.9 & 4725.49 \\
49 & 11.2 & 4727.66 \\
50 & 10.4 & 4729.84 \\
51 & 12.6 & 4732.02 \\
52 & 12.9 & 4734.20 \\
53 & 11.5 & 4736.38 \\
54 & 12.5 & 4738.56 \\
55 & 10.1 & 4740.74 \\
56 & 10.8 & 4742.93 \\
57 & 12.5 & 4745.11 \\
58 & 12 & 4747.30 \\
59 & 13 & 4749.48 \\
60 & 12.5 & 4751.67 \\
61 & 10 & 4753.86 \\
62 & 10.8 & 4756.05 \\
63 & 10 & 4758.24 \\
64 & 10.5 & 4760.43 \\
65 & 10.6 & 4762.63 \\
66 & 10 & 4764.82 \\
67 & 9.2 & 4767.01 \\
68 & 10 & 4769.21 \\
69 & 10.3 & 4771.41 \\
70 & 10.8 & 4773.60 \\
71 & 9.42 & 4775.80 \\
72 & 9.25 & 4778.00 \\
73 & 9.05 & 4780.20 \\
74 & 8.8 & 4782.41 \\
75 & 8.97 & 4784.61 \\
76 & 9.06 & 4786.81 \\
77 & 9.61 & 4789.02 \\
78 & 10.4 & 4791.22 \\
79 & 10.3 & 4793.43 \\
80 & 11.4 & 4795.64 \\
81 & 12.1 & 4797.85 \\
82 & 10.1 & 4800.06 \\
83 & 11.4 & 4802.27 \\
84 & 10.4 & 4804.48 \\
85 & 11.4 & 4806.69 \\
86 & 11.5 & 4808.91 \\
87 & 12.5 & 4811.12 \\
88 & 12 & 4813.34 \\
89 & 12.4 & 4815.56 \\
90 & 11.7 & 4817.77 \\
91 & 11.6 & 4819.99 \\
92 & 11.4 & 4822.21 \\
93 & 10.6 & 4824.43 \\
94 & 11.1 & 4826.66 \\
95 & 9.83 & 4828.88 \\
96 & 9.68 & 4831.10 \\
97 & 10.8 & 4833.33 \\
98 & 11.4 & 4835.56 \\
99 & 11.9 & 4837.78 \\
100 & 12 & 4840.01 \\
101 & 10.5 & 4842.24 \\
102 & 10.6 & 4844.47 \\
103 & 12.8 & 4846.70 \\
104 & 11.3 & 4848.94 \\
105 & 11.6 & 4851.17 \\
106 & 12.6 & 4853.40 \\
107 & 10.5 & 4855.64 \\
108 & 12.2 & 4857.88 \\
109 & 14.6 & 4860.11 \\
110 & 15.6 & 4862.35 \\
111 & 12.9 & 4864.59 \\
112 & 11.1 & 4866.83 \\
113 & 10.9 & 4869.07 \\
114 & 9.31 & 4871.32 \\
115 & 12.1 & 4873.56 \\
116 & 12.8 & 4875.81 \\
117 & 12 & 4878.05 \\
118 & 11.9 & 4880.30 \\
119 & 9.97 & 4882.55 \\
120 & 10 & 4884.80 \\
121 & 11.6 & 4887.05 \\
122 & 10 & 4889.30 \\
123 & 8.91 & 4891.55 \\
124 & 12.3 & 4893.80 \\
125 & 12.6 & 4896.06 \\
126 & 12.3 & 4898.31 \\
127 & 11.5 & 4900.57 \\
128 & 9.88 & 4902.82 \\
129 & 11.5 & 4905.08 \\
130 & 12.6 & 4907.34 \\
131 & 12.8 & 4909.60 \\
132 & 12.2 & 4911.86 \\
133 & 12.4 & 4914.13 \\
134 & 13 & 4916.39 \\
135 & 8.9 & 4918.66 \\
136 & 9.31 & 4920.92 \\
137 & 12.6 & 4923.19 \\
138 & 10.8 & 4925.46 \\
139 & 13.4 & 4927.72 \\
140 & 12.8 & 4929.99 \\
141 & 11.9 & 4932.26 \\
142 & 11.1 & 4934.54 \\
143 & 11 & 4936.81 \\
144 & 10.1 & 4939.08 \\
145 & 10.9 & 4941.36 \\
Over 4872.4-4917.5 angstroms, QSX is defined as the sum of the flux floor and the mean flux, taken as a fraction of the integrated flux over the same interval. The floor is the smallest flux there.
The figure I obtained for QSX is 0.0392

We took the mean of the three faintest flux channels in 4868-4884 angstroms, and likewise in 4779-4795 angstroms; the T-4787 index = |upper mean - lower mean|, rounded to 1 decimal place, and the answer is 1.1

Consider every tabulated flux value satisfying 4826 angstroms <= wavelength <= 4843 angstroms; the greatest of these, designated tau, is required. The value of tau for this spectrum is 12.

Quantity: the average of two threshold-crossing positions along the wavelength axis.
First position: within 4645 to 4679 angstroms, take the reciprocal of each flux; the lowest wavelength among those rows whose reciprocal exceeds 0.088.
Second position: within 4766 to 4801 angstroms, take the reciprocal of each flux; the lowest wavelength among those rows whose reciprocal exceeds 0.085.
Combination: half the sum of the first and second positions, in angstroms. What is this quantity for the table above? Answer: 4706.3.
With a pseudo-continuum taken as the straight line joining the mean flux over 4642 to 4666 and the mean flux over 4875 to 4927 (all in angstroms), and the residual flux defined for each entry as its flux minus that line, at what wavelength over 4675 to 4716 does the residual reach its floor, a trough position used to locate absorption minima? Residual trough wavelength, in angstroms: 4710.28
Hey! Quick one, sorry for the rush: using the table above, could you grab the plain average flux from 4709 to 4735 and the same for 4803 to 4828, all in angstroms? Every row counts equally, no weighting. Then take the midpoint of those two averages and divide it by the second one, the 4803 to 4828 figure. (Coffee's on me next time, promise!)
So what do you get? 1.03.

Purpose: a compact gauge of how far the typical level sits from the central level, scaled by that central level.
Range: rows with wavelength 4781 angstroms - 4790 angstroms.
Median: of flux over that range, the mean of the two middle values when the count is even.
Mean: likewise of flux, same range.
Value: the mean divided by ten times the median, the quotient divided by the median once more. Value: 0.0112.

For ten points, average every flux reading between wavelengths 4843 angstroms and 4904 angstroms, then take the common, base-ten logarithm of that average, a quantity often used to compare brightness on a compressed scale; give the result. 1.07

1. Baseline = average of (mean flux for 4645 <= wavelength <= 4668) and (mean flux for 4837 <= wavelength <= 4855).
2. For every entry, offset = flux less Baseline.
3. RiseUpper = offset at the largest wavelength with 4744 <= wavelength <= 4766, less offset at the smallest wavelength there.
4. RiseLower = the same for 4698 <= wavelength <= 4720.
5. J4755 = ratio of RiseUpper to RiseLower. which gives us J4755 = -1.1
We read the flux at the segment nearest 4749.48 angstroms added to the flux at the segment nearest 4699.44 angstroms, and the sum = 24.0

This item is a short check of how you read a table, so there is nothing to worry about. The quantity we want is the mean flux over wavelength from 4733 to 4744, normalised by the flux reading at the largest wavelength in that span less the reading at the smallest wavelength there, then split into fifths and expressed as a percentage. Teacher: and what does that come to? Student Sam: -110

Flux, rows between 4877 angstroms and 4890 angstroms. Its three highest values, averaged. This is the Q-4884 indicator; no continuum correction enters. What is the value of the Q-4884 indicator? 11.8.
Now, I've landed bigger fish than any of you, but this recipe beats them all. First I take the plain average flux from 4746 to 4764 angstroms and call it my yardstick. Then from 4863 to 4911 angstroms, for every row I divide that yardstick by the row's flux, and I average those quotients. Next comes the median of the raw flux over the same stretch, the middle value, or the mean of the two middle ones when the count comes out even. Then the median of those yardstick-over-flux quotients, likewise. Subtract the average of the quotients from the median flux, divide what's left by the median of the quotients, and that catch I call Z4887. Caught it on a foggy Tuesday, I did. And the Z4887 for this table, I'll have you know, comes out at 11.0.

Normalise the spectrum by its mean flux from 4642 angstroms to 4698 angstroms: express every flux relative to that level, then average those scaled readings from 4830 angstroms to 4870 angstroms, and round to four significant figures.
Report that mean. 1.013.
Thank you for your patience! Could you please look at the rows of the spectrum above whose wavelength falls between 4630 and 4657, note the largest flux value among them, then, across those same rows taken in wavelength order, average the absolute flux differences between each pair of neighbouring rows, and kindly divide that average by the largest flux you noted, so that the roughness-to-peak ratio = 0.090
